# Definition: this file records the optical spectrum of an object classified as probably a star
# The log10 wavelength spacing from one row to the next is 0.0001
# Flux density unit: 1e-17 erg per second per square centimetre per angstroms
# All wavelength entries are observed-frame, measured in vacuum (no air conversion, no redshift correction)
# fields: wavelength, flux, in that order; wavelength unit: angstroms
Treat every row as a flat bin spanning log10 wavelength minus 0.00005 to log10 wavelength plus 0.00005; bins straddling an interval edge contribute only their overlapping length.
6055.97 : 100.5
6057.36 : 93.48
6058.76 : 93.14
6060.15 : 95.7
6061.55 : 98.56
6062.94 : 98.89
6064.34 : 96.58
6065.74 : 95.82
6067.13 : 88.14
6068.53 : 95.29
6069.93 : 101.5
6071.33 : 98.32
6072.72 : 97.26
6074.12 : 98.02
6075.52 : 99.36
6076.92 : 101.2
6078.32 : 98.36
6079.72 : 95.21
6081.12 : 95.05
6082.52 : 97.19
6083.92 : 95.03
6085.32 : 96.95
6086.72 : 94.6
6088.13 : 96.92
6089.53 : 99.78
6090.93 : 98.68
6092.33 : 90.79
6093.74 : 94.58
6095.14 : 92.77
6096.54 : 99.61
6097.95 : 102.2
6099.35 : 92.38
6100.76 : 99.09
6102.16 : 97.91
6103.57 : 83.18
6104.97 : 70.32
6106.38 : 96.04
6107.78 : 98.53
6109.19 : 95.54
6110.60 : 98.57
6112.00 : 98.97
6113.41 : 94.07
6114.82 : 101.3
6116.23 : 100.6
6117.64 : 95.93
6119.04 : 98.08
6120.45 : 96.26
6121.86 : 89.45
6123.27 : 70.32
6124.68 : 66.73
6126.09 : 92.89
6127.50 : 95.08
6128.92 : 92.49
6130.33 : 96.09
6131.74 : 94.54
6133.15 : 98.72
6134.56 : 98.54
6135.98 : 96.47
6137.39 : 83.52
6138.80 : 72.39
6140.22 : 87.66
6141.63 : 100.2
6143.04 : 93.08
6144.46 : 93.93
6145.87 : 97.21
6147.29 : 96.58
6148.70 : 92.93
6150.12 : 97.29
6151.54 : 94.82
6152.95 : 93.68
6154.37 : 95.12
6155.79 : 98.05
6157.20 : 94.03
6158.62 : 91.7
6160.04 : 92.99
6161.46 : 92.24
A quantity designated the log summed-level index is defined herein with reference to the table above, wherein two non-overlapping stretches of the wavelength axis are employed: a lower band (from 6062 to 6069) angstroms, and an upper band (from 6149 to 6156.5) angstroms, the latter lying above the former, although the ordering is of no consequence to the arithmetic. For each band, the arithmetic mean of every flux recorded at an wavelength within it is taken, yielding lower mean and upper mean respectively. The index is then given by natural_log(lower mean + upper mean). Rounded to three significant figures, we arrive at 5.25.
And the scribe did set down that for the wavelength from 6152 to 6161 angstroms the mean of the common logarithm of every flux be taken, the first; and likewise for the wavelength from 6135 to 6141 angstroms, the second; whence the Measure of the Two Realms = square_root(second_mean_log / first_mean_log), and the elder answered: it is 0.99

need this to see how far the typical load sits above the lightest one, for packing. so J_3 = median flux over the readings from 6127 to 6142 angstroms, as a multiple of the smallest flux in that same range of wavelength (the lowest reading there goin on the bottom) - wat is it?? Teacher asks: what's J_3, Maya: 1.31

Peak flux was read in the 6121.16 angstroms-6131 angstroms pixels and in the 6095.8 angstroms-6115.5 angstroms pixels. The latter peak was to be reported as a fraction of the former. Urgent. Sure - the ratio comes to 1.06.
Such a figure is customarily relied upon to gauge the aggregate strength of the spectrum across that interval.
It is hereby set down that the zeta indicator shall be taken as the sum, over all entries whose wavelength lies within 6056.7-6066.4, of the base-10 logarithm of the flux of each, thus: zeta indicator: 13.9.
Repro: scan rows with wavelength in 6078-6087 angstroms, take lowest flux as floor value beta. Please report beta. 94.6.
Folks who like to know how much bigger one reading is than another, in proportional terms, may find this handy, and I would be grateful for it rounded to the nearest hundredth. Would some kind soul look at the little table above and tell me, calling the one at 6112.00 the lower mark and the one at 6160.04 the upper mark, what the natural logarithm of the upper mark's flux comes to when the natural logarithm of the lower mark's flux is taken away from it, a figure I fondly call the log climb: -0.06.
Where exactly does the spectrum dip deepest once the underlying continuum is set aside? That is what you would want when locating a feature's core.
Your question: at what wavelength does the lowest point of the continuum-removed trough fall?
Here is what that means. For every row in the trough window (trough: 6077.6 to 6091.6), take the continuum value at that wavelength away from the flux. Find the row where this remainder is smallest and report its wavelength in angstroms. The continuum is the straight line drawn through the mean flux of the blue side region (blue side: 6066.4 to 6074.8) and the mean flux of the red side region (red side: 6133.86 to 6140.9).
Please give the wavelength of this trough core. 6079.72 angstroms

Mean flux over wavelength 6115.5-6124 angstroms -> 91.8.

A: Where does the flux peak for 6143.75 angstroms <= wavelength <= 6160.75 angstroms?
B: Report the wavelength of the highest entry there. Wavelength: 6155.79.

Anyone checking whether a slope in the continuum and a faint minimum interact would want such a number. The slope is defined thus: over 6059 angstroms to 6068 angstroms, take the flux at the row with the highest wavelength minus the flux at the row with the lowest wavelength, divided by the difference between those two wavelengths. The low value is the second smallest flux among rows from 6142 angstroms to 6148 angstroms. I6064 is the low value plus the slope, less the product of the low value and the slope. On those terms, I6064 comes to 195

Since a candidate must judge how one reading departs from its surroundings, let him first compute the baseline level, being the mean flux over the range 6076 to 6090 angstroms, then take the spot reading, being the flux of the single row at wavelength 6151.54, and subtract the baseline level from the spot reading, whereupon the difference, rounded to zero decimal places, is -2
